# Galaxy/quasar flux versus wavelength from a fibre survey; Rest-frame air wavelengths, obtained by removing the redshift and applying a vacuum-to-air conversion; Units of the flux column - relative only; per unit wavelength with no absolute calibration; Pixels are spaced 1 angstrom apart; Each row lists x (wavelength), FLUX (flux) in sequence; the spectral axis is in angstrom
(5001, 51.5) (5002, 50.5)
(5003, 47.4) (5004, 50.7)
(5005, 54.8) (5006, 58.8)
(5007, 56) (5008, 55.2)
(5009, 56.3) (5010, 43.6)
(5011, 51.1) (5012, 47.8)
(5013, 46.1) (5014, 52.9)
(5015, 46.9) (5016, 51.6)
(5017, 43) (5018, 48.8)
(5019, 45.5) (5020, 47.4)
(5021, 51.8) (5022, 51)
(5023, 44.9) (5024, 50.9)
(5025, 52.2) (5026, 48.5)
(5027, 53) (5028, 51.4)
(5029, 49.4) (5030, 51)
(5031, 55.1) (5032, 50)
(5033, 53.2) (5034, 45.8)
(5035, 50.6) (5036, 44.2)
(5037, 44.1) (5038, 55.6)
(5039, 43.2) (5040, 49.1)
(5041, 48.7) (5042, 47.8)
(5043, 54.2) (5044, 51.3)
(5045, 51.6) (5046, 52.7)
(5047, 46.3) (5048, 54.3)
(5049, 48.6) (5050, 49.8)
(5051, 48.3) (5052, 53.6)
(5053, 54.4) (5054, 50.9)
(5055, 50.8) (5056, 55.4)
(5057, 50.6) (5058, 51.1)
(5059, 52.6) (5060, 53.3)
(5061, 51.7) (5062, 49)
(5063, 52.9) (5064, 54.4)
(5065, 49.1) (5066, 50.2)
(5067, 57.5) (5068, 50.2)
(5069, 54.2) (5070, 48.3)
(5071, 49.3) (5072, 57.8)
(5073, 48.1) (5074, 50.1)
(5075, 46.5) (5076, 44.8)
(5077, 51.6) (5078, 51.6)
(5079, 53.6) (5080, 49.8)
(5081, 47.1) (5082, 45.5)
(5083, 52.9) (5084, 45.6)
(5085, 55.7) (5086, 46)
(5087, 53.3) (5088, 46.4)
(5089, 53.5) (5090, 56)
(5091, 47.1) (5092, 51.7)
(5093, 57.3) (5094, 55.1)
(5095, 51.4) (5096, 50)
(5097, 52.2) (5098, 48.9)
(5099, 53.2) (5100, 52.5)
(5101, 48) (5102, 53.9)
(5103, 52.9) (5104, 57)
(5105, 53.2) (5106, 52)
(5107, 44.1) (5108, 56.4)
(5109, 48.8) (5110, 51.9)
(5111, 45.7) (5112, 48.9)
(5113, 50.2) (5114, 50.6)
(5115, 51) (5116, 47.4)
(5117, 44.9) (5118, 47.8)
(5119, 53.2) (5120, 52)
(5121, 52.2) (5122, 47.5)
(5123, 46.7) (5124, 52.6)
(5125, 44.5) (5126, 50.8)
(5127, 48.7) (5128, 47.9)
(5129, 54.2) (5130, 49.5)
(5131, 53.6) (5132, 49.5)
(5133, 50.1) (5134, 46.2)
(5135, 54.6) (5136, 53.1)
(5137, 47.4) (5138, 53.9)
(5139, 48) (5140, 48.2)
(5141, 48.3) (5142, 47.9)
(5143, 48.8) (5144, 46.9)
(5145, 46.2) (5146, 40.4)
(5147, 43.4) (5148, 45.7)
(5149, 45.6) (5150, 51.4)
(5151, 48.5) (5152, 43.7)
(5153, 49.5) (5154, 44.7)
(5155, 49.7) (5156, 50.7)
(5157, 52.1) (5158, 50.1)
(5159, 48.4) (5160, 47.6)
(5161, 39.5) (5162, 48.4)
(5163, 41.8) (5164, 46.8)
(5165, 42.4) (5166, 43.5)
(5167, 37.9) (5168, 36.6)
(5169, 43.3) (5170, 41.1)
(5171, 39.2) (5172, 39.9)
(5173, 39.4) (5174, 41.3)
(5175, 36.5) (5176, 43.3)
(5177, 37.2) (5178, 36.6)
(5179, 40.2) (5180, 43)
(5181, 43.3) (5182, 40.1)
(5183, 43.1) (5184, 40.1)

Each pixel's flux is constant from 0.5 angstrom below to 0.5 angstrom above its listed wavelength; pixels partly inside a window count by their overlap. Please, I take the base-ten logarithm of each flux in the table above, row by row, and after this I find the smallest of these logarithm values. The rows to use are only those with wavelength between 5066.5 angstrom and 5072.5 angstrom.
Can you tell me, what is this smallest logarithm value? 1.68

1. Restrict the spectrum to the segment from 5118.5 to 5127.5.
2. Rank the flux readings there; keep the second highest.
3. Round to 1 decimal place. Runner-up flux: 52.6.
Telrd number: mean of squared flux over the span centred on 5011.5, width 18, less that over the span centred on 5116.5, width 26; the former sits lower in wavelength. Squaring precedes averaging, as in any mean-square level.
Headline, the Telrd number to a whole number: 30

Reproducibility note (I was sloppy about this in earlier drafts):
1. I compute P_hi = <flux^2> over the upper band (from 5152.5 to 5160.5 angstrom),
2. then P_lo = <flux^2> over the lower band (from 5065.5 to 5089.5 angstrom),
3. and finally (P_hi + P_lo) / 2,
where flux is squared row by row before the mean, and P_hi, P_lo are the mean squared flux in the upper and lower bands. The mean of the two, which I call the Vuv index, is 2485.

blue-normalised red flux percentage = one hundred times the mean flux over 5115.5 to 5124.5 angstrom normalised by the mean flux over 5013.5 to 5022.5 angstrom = 101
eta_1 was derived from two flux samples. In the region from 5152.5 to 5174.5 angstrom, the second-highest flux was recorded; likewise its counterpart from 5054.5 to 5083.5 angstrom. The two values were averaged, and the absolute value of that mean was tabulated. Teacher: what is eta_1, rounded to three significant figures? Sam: 54.1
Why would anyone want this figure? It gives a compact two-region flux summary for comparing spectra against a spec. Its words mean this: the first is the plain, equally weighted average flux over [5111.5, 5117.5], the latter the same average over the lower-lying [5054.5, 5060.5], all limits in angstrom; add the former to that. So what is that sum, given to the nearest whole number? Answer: 101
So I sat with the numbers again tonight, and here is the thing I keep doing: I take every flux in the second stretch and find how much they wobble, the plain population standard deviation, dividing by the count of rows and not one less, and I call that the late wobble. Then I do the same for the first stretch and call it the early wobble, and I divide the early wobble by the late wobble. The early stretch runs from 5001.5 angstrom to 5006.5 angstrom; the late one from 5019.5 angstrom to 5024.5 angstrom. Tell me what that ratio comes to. 1.5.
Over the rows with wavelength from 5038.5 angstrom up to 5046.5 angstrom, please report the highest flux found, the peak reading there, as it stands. 54.2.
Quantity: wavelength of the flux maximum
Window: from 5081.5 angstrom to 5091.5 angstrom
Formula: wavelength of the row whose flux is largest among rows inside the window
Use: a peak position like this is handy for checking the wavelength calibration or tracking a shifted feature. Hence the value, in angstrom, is 5090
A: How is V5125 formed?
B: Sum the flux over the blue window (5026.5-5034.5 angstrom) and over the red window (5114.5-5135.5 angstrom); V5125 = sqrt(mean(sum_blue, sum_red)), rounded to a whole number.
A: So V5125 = 27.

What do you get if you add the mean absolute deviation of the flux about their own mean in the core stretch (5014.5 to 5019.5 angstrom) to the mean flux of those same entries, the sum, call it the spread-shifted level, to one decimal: 49.6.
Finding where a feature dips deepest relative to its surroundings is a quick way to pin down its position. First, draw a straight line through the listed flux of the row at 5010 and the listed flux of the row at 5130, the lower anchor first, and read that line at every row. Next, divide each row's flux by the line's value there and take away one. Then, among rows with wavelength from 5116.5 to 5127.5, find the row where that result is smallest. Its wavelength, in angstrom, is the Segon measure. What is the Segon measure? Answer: 5125 angstrom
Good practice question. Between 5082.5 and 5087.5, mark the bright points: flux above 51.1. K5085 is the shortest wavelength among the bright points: 5083 angstrom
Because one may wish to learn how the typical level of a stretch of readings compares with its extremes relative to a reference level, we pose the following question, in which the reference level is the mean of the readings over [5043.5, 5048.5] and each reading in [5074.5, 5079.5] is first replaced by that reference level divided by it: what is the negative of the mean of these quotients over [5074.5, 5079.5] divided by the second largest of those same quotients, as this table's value -0.942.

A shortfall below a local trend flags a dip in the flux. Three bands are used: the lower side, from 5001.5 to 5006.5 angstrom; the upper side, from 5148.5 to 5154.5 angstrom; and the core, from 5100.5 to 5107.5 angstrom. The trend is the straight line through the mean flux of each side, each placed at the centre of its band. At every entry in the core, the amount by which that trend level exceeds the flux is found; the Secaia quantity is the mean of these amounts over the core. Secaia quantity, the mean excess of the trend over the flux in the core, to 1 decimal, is -2.7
